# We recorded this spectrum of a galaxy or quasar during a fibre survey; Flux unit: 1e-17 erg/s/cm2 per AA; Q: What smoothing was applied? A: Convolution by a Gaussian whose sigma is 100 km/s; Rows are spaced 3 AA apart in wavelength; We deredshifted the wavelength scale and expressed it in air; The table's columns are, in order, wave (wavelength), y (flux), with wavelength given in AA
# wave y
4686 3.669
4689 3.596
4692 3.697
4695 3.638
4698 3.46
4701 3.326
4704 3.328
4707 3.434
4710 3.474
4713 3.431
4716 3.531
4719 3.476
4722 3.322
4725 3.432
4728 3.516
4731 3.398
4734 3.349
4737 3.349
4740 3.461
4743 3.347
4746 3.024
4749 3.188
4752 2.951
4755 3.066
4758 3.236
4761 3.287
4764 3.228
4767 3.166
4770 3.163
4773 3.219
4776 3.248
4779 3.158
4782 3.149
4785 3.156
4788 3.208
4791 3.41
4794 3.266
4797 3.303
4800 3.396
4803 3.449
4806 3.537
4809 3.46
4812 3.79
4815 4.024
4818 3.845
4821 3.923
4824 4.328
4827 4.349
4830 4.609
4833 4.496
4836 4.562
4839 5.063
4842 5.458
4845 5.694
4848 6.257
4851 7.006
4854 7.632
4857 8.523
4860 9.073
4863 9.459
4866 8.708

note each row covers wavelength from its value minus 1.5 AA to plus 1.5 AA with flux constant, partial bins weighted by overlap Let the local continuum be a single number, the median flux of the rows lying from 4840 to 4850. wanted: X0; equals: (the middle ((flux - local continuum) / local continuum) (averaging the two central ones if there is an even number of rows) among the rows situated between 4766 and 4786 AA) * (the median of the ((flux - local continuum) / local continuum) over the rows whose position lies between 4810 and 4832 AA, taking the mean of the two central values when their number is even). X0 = 0.13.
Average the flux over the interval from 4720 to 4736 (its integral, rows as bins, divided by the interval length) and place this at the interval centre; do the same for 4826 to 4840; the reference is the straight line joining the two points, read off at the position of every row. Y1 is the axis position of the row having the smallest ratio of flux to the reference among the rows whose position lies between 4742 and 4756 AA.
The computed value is 4752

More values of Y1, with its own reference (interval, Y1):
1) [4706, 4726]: 4722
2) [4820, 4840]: 4821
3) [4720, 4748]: 4746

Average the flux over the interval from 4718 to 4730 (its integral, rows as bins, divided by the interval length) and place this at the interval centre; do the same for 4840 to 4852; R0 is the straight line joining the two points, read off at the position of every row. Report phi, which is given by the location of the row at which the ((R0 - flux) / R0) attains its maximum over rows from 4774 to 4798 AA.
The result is 4797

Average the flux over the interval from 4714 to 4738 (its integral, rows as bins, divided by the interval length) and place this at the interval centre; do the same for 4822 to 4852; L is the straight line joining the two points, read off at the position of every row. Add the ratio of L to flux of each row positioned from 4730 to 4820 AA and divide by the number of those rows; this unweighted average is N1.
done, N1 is 1.25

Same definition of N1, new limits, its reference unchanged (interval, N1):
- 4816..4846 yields 1.10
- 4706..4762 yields 1.07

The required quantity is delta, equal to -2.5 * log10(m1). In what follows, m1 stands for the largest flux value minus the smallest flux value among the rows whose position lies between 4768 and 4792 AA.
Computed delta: 1.5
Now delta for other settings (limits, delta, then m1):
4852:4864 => -0.7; 1.8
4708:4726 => 1.7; 0.2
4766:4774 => 3.1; 0.1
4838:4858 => -1.3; 3.5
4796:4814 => 0.8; 0.5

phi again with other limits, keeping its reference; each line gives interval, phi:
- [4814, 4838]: 4818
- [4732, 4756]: 4752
